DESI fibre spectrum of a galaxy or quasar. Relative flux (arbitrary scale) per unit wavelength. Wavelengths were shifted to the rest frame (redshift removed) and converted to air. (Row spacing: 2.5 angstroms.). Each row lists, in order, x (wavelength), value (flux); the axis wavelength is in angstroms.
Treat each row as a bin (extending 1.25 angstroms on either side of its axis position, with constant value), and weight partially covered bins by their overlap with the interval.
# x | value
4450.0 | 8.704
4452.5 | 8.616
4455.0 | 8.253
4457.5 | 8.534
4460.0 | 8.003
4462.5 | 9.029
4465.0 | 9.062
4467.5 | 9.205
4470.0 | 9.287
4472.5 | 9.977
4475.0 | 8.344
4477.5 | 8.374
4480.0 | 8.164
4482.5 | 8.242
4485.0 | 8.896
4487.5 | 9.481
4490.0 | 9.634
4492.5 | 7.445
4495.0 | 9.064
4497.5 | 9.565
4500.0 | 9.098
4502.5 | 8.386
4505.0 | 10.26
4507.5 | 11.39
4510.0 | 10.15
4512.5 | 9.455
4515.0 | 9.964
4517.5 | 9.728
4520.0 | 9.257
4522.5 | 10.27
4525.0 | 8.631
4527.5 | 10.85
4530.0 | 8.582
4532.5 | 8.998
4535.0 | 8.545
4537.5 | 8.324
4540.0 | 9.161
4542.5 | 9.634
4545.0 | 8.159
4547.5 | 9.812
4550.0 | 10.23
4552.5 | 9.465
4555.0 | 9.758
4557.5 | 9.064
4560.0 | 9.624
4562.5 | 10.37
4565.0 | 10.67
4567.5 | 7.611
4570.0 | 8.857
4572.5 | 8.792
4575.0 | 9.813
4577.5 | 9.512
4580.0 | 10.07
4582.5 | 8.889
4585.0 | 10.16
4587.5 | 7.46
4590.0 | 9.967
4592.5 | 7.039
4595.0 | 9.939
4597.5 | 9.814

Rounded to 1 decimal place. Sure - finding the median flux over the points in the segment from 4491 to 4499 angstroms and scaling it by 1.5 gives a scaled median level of 13.6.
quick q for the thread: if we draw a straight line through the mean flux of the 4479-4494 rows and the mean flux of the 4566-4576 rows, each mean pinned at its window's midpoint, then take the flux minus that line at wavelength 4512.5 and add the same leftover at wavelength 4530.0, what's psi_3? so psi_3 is 0.6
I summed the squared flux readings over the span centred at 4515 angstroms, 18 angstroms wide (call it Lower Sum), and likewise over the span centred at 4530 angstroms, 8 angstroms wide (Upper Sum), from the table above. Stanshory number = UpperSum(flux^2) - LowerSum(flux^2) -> -435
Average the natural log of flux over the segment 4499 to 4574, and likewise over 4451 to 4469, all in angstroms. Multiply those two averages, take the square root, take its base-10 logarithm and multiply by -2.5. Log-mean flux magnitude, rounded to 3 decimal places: -0.856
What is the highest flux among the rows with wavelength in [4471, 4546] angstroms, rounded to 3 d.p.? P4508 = 11.390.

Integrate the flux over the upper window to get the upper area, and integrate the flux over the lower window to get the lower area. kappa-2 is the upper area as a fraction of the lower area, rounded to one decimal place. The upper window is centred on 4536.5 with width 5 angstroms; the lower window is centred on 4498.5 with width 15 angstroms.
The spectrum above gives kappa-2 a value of 0.3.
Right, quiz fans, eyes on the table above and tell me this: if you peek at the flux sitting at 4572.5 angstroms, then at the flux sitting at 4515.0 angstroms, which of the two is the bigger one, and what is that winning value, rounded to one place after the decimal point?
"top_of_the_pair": 10.0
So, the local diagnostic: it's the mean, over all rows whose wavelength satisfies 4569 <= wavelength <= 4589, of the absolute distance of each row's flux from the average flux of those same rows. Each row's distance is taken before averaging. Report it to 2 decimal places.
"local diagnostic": 0.69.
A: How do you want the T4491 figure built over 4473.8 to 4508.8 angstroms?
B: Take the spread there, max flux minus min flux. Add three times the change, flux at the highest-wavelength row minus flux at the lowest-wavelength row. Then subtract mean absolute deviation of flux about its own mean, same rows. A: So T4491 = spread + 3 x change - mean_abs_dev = 12.3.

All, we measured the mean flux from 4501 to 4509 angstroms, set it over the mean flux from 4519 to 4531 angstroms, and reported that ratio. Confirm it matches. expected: 1.05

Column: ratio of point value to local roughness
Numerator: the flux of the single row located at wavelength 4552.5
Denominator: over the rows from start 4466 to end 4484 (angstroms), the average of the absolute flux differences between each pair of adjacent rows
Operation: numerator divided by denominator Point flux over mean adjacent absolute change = 20.9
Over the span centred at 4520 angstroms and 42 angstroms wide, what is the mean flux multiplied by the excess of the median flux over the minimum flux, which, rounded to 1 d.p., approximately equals 8.8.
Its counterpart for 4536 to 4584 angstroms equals 17.8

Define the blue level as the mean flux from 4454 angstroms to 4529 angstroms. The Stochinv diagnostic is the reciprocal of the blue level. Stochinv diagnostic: 0.109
